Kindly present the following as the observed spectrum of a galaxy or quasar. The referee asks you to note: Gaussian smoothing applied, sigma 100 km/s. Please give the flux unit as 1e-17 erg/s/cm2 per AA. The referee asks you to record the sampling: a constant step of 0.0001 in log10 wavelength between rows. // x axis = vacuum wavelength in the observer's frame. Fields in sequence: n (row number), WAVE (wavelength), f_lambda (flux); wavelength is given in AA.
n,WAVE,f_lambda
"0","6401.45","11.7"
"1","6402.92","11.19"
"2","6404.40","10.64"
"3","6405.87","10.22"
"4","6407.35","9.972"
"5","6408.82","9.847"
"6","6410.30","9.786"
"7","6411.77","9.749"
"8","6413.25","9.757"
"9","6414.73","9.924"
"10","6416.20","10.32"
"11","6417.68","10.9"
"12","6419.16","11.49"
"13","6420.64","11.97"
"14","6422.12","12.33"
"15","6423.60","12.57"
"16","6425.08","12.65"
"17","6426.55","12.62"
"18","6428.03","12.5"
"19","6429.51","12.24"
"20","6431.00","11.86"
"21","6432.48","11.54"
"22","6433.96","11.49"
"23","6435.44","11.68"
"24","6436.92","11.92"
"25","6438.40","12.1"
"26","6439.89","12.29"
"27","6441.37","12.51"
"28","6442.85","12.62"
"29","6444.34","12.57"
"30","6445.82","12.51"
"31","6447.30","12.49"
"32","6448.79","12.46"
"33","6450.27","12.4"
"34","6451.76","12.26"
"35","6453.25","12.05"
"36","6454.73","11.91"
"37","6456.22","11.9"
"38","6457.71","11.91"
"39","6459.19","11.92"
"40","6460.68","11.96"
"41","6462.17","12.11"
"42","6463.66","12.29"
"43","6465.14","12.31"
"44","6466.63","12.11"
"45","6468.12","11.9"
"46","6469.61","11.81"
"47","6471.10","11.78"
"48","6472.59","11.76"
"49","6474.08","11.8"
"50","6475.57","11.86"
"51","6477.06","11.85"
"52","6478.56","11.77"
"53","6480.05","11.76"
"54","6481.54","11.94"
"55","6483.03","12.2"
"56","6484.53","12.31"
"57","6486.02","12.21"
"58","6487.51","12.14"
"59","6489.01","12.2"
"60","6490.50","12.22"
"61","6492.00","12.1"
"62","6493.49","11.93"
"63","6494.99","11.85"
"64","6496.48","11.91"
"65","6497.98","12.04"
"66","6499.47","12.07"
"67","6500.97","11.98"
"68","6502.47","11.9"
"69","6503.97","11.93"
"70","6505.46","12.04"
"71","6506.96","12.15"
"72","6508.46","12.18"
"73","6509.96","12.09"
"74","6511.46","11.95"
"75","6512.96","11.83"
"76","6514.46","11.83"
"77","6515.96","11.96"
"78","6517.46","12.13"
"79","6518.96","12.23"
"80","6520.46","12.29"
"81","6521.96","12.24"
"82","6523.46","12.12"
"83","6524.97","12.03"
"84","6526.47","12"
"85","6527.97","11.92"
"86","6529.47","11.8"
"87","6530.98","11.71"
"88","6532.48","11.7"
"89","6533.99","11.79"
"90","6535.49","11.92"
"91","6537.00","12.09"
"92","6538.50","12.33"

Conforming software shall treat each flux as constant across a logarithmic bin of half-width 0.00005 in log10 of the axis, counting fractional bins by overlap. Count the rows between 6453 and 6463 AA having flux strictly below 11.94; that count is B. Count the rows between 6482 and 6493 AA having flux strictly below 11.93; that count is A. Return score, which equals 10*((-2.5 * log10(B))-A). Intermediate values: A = 0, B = 4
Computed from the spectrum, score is -15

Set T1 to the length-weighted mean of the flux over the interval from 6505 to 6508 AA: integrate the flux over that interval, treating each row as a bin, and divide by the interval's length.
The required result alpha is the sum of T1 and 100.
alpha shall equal 112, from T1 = 12.1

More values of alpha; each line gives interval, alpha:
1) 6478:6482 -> 112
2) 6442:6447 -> 113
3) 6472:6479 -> 112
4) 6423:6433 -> 112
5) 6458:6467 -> 112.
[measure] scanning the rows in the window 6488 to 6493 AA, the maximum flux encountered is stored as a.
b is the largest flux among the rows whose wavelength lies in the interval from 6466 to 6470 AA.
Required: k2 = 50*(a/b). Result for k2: 50.5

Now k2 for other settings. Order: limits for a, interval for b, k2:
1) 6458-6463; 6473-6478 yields 51.1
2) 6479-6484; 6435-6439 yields 50.4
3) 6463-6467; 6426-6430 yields 48.8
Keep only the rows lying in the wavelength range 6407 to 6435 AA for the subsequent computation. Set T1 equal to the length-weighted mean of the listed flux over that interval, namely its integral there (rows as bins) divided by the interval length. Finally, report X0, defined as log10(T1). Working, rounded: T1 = 11.3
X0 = 1.05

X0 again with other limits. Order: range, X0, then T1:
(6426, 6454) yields 1.09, 12.2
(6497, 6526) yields 1.08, 12.0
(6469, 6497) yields 1.08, 12.0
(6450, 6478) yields 1.08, 12.0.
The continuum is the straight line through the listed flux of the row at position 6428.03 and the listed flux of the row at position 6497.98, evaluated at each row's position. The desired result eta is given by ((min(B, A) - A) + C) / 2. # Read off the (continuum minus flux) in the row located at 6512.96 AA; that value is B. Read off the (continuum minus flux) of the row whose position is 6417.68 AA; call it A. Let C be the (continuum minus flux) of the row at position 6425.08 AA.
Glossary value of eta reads -0.84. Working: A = 1.67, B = 0.11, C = -0.13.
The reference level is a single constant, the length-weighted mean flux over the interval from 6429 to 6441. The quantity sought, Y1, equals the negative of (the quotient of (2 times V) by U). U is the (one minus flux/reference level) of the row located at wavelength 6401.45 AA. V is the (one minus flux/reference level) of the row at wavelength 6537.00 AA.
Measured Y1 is 2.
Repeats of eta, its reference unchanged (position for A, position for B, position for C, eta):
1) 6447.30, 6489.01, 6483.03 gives -0.03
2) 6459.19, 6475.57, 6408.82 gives 1.37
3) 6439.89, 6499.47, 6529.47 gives -0.07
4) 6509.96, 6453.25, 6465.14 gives -0.03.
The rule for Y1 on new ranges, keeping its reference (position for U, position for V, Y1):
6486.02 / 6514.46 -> 0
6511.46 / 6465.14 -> -16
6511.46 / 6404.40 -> 48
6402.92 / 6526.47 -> 0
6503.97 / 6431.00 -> 2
